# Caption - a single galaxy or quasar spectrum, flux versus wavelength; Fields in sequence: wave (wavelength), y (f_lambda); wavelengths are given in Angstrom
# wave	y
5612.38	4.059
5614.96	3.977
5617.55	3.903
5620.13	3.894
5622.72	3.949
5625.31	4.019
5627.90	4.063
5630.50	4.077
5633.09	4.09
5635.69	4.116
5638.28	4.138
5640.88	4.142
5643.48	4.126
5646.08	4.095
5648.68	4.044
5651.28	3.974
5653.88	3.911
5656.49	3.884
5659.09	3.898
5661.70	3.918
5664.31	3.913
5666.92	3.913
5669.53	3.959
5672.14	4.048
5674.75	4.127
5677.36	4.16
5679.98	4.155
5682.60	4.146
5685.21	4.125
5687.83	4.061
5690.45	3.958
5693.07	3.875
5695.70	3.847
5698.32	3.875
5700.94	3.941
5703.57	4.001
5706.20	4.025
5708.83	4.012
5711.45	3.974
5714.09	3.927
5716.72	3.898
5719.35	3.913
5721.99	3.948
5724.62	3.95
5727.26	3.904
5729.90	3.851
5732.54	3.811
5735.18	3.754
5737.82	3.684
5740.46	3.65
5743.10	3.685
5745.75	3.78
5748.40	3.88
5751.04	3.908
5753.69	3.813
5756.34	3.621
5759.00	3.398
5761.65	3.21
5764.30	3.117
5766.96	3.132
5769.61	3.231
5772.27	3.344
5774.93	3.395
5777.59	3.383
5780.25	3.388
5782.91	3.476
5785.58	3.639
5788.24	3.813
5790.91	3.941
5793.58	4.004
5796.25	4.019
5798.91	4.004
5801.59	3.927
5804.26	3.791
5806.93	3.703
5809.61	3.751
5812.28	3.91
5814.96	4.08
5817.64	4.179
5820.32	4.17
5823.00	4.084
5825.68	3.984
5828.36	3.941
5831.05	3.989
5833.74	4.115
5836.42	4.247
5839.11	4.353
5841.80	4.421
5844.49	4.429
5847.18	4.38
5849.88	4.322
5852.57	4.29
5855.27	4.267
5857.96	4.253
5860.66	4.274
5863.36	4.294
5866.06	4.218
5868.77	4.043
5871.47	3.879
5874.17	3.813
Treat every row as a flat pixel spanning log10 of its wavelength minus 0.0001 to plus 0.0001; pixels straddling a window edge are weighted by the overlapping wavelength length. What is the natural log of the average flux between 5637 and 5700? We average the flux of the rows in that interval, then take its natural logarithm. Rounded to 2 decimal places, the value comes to 1.39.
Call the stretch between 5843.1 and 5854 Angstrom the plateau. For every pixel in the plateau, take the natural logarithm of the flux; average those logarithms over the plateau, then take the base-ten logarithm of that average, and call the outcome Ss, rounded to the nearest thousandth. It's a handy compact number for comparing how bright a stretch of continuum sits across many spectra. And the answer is 0.168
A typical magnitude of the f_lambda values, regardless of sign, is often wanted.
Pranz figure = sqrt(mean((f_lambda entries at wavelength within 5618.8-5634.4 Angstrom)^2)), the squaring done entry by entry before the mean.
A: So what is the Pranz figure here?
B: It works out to 4.02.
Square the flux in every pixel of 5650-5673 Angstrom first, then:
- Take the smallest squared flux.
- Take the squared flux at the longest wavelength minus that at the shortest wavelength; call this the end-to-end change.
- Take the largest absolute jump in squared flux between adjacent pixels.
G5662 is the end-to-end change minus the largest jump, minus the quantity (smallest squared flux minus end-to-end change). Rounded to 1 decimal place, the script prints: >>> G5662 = -14.6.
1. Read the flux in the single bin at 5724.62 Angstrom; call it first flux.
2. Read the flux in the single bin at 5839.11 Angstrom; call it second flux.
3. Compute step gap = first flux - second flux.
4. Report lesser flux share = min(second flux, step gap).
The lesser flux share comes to -0.4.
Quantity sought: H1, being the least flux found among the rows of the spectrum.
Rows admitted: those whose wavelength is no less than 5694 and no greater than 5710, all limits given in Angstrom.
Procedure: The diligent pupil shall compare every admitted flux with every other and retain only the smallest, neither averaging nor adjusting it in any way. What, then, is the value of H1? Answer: 3.847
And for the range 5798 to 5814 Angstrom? 3.703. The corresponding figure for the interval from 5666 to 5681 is 3.913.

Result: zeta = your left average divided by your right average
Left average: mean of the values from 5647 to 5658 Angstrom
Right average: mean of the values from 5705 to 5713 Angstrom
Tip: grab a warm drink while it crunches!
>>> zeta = 0.99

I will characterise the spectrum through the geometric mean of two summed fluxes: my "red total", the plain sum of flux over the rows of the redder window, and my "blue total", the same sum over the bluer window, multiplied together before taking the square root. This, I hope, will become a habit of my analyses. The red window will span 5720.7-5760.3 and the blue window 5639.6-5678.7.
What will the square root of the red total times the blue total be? 58.3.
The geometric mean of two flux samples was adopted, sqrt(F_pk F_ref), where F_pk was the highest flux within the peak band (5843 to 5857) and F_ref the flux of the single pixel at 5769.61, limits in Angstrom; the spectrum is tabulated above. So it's 3.78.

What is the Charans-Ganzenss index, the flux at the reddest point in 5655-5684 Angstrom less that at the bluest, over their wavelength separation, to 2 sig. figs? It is 0.010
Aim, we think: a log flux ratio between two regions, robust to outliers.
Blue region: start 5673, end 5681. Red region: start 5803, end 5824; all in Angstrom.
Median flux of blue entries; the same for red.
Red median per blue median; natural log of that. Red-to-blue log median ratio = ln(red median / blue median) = -0.04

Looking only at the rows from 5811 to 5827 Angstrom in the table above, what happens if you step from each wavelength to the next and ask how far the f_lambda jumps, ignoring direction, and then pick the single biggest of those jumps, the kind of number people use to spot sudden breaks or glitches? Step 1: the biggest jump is 0.17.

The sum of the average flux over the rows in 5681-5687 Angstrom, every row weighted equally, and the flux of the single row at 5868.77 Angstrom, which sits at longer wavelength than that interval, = 8.2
